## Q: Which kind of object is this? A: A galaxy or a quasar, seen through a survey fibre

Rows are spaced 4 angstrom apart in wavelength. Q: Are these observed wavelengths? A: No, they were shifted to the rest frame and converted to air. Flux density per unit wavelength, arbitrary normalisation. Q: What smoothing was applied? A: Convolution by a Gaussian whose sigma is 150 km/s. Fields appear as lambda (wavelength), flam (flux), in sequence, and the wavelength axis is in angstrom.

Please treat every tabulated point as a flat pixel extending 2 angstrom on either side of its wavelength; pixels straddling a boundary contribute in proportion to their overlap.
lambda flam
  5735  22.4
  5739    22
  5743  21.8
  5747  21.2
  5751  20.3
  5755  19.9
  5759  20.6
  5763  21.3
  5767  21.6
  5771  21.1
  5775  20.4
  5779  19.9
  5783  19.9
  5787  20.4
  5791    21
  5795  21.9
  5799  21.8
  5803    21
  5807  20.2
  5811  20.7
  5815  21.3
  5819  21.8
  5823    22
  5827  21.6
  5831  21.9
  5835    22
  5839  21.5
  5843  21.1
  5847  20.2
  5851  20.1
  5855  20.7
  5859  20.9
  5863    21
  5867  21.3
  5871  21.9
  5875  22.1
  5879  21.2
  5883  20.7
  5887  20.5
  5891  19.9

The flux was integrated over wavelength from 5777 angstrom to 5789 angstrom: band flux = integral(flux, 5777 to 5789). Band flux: 241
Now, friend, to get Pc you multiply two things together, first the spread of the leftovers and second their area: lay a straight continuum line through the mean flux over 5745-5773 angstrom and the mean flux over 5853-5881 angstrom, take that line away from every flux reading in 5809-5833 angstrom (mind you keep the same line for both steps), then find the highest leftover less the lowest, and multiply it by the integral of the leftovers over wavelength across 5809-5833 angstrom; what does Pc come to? 13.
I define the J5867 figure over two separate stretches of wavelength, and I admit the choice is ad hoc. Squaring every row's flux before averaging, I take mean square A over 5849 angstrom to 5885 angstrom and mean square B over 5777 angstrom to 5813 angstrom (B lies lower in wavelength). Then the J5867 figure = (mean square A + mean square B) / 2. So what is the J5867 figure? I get 438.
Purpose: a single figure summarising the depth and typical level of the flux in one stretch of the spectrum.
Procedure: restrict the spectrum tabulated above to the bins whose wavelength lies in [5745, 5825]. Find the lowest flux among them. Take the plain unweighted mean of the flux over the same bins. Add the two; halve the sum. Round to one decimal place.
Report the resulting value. 20.4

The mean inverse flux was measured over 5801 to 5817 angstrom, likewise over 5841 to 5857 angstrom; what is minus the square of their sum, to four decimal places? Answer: -0.0094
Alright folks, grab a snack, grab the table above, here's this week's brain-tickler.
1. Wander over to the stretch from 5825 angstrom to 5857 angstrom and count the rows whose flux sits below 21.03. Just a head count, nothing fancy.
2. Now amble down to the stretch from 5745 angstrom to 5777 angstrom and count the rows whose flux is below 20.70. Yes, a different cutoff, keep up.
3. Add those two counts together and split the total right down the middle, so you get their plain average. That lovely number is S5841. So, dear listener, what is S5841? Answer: 3.5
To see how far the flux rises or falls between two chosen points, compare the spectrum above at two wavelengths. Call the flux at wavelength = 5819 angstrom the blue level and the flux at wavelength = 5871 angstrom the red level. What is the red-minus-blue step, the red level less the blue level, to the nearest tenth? 0.1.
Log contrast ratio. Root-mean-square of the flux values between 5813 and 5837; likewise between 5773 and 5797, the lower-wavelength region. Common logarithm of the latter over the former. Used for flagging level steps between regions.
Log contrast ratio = -0.024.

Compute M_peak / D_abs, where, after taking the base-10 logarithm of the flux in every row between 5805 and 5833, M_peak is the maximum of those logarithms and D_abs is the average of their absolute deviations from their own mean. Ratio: 122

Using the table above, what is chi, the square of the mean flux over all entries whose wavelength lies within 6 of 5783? 403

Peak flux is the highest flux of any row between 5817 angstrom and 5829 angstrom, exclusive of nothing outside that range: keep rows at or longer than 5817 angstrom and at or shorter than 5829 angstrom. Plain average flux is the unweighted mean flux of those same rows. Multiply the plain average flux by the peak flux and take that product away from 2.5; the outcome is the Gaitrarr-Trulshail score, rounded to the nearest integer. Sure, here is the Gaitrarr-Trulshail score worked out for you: -477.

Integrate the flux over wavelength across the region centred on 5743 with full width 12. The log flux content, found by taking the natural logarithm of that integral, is 5.56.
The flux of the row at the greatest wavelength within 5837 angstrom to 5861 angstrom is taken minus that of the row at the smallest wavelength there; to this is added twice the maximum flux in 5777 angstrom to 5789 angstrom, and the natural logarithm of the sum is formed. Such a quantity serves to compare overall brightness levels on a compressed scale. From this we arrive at 3.69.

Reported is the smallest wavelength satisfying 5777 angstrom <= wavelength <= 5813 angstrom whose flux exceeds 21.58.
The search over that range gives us 5795 angstrom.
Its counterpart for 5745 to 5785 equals 5767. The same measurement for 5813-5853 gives 5819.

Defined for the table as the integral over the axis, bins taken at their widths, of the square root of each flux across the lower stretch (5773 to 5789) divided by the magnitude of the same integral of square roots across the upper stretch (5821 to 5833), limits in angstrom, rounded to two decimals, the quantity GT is 1.28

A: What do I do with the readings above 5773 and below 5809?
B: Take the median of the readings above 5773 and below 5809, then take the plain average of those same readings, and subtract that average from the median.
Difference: -0.32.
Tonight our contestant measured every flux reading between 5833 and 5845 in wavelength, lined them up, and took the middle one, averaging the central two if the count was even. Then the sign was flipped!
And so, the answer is -21.5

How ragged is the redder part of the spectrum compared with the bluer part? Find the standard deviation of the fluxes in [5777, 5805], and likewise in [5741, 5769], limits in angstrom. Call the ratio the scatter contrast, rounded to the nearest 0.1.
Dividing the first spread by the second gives 1.2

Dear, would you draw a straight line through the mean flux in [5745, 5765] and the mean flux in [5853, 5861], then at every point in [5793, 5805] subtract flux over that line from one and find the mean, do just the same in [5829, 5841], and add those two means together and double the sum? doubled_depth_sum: -0.181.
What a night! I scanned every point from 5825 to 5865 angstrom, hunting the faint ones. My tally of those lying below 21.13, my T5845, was 6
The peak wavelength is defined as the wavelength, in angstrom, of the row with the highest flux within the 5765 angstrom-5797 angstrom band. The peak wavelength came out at 5795 angstrom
